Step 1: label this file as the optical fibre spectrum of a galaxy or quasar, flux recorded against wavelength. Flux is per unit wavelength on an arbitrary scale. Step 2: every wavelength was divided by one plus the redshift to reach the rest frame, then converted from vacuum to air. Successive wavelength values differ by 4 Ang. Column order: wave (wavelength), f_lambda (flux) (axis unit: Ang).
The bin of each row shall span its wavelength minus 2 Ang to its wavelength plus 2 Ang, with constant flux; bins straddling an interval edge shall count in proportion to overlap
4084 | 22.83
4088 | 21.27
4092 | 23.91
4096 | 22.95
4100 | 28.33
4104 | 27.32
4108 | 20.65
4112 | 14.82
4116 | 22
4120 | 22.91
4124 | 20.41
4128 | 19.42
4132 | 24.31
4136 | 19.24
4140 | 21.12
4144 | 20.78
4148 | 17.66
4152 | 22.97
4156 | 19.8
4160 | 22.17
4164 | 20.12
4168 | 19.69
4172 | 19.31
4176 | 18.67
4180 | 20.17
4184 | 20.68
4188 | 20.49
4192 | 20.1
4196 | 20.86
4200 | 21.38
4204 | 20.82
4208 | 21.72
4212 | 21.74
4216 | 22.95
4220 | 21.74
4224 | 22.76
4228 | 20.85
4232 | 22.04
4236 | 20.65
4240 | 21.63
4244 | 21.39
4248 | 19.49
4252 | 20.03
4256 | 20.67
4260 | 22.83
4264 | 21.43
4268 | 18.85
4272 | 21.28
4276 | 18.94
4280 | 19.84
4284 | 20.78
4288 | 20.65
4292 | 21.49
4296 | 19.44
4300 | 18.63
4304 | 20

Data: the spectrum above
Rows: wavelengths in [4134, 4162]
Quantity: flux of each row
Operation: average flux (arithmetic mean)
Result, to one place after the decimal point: 20.5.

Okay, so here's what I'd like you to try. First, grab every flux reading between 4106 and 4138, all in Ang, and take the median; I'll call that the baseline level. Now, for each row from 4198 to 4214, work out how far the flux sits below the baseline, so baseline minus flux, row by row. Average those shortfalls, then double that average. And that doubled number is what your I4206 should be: -1.8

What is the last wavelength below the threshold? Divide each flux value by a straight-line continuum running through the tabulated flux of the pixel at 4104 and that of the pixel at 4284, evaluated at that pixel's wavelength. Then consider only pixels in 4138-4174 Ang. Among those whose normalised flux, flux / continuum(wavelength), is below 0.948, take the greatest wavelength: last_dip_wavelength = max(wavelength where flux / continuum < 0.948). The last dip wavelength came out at 4172 Ang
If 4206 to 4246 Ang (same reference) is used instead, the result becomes 4236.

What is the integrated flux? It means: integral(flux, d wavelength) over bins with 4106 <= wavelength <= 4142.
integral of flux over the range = 740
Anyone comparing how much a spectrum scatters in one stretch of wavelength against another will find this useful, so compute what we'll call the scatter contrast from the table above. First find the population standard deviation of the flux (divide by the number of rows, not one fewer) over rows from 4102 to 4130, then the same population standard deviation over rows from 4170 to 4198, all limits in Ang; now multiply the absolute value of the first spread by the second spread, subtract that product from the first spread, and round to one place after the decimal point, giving 1.0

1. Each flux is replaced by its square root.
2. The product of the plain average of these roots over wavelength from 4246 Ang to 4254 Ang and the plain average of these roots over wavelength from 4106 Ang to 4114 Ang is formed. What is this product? 18.7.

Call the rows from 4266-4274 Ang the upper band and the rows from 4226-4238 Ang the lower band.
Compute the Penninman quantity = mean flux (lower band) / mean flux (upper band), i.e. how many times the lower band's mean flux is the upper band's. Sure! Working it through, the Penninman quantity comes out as 1.06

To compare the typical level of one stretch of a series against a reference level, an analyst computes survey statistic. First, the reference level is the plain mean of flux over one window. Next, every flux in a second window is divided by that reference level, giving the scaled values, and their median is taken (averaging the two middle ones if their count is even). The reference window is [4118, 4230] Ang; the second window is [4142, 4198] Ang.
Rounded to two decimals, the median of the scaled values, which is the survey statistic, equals 0.96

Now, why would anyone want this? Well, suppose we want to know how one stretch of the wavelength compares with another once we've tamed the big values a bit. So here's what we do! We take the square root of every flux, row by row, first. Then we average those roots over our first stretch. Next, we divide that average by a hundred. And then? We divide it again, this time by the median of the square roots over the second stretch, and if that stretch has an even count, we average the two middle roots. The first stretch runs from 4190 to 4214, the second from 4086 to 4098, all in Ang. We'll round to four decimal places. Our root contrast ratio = 0.0096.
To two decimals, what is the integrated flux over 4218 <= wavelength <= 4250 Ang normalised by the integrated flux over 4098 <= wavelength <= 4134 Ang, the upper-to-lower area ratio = 0.85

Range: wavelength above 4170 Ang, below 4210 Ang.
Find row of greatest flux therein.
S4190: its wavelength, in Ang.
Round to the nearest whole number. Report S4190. 4208 Ang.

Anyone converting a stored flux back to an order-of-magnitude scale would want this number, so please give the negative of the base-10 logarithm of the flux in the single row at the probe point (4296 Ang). -1.29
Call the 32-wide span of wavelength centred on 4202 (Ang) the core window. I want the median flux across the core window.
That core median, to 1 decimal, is 21.1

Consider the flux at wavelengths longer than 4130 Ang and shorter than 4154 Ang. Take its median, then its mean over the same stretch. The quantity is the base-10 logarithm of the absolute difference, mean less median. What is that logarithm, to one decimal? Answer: -1.2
